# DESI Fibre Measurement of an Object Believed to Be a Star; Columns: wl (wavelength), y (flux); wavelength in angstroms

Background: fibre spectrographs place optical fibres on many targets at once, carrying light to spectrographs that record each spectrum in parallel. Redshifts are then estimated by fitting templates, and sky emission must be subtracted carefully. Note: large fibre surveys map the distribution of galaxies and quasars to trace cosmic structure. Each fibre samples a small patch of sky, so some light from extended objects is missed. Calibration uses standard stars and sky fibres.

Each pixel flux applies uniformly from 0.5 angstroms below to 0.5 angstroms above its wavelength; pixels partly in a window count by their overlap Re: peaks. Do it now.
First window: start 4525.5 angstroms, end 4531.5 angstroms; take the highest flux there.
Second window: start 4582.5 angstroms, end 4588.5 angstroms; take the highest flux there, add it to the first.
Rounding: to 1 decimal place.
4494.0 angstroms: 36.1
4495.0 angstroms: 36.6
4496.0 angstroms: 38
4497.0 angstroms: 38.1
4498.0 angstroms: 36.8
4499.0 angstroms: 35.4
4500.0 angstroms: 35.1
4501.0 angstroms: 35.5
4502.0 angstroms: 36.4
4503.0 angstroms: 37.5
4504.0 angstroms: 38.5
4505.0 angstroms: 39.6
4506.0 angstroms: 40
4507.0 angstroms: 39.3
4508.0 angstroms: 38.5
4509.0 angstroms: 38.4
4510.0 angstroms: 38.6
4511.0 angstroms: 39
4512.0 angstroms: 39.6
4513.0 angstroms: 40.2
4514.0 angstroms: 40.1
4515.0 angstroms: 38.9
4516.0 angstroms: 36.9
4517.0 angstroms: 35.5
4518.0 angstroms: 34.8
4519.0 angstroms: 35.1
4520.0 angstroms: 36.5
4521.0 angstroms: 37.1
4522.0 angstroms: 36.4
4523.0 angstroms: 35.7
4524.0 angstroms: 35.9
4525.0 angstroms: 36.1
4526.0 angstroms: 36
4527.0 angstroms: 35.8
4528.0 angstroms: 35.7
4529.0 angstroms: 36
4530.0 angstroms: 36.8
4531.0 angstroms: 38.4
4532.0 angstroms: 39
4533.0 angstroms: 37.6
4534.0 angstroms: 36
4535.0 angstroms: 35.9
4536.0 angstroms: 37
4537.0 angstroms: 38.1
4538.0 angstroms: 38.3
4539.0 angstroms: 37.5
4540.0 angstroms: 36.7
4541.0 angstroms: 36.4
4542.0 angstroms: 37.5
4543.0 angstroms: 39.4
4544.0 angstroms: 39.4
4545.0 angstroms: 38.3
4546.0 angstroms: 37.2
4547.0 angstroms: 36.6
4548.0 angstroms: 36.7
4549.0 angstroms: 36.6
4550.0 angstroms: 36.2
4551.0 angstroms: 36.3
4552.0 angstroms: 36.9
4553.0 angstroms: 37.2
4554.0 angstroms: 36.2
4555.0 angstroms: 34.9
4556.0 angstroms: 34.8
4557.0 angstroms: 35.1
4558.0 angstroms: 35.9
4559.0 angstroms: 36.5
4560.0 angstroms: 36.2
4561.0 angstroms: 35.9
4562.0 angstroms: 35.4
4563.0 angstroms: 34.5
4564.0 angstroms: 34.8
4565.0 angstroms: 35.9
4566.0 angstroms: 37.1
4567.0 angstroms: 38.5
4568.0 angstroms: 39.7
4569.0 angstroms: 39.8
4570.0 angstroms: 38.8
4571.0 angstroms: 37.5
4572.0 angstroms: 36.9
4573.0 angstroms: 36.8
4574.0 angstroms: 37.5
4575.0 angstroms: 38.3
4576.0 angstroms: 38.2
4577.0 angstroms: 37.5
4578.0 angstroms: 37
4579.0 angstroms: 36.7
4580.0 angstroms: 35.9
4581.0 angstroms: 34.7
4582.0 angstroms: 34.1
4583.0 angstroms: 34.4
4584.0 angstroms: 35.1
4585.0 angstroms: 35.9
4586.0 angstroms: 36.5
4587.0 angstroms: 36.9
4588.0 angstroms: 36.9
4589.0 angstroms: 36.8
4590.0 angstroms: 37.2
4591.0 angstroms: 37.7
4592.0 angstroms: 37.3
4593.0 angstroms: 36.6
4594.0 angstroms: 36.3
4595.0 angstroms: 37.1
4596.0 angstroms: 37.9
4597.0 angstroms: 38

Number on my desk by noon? 75.3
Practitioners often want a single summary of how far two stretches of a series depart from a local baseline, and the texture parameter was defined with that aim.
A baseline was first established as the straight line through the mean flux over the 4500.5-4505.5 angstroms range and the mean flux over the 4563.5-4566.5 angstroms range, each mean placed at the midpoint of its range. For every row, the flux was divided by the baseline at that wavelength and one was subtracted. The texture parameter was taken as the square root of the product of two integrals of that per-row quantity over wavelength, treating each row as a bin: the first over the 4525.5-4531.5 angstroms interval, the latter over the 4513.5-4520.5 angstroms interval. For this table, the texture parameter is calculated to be 0.063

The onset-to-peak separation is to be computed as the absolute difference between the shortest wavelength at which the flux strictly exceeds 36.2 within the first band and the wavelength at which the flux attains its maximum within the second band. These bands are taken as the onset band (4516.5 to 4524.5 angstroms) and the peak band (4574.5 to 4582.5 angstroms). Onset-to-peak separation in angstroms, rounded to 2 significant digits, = 55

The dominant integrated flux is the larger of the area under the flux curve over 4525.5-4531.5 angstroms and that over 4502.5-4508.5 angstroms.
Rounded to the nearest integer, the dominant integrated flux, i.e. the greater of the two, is 233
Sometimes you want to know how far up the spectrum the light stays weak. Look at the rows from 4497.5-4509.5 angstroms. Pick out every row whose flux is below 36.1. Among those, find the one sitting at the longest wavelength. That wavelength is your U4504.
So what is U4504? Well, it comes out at 4501.0 angstroms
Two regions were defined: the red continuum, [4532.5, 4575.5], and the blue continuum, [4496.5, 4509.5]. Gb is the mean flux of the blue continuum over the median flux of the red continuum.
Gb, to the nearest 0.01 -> 1.02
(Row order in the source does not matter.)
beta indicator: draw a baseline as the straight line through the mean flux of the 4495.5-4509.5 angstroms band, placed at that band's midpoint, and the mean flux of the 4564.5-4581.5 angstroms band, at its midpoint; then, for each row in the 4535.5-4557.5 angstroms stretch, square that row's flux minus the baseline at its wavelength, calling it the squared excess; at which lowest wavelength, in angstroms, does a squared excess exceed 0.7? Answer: 4540.0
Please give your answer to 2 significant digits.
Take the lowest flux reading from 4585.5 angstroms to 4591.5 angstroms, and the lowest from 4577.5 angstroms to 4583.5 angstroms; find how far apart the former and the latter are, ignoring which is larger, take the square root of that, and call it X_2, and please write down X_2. 1.5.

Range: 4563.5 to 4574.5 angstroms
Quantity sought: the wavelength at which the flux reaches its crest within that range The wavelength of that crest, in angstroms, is 4569.0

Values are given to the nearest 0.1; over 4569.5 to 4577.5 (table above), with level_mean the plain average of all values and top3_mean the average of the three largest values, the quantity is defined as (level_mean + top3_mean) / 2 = 38.1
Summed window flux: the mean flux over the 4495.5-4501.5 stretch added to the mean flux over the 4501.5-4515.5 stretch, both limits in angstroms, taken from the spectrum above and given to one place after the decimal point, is 75.4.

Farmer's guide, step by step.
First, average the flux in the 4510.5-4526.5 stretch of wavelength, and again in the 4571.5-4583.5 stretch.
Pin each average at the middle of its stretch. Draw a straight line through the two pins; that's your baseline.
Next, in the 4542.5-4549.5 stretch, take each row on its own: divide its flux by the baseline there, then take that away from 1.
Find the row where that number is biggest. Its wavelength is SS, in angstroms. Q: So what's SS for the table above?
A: 4547.0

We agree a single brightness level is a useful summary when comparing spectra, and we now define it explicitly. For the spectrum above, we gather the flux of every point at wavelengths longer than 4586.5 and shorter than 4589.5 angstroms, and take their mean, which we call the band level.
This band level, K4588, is 37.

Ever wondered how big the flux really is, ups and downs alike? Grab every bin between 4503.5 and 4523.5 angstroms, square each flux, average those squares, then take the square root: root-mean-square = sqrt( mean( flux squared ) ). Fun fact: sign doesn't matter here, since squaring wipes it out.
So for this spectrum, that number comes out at 38.0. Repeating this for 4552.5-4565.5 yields 35.6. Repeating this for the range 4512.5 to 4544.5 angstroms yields 37.1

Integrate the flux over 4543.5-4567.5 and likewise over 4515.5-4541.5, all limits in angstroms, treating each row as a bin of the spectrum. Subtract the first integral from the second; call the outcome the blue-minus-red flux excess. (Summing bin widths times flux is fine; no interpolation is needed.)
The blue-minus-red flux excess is 78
